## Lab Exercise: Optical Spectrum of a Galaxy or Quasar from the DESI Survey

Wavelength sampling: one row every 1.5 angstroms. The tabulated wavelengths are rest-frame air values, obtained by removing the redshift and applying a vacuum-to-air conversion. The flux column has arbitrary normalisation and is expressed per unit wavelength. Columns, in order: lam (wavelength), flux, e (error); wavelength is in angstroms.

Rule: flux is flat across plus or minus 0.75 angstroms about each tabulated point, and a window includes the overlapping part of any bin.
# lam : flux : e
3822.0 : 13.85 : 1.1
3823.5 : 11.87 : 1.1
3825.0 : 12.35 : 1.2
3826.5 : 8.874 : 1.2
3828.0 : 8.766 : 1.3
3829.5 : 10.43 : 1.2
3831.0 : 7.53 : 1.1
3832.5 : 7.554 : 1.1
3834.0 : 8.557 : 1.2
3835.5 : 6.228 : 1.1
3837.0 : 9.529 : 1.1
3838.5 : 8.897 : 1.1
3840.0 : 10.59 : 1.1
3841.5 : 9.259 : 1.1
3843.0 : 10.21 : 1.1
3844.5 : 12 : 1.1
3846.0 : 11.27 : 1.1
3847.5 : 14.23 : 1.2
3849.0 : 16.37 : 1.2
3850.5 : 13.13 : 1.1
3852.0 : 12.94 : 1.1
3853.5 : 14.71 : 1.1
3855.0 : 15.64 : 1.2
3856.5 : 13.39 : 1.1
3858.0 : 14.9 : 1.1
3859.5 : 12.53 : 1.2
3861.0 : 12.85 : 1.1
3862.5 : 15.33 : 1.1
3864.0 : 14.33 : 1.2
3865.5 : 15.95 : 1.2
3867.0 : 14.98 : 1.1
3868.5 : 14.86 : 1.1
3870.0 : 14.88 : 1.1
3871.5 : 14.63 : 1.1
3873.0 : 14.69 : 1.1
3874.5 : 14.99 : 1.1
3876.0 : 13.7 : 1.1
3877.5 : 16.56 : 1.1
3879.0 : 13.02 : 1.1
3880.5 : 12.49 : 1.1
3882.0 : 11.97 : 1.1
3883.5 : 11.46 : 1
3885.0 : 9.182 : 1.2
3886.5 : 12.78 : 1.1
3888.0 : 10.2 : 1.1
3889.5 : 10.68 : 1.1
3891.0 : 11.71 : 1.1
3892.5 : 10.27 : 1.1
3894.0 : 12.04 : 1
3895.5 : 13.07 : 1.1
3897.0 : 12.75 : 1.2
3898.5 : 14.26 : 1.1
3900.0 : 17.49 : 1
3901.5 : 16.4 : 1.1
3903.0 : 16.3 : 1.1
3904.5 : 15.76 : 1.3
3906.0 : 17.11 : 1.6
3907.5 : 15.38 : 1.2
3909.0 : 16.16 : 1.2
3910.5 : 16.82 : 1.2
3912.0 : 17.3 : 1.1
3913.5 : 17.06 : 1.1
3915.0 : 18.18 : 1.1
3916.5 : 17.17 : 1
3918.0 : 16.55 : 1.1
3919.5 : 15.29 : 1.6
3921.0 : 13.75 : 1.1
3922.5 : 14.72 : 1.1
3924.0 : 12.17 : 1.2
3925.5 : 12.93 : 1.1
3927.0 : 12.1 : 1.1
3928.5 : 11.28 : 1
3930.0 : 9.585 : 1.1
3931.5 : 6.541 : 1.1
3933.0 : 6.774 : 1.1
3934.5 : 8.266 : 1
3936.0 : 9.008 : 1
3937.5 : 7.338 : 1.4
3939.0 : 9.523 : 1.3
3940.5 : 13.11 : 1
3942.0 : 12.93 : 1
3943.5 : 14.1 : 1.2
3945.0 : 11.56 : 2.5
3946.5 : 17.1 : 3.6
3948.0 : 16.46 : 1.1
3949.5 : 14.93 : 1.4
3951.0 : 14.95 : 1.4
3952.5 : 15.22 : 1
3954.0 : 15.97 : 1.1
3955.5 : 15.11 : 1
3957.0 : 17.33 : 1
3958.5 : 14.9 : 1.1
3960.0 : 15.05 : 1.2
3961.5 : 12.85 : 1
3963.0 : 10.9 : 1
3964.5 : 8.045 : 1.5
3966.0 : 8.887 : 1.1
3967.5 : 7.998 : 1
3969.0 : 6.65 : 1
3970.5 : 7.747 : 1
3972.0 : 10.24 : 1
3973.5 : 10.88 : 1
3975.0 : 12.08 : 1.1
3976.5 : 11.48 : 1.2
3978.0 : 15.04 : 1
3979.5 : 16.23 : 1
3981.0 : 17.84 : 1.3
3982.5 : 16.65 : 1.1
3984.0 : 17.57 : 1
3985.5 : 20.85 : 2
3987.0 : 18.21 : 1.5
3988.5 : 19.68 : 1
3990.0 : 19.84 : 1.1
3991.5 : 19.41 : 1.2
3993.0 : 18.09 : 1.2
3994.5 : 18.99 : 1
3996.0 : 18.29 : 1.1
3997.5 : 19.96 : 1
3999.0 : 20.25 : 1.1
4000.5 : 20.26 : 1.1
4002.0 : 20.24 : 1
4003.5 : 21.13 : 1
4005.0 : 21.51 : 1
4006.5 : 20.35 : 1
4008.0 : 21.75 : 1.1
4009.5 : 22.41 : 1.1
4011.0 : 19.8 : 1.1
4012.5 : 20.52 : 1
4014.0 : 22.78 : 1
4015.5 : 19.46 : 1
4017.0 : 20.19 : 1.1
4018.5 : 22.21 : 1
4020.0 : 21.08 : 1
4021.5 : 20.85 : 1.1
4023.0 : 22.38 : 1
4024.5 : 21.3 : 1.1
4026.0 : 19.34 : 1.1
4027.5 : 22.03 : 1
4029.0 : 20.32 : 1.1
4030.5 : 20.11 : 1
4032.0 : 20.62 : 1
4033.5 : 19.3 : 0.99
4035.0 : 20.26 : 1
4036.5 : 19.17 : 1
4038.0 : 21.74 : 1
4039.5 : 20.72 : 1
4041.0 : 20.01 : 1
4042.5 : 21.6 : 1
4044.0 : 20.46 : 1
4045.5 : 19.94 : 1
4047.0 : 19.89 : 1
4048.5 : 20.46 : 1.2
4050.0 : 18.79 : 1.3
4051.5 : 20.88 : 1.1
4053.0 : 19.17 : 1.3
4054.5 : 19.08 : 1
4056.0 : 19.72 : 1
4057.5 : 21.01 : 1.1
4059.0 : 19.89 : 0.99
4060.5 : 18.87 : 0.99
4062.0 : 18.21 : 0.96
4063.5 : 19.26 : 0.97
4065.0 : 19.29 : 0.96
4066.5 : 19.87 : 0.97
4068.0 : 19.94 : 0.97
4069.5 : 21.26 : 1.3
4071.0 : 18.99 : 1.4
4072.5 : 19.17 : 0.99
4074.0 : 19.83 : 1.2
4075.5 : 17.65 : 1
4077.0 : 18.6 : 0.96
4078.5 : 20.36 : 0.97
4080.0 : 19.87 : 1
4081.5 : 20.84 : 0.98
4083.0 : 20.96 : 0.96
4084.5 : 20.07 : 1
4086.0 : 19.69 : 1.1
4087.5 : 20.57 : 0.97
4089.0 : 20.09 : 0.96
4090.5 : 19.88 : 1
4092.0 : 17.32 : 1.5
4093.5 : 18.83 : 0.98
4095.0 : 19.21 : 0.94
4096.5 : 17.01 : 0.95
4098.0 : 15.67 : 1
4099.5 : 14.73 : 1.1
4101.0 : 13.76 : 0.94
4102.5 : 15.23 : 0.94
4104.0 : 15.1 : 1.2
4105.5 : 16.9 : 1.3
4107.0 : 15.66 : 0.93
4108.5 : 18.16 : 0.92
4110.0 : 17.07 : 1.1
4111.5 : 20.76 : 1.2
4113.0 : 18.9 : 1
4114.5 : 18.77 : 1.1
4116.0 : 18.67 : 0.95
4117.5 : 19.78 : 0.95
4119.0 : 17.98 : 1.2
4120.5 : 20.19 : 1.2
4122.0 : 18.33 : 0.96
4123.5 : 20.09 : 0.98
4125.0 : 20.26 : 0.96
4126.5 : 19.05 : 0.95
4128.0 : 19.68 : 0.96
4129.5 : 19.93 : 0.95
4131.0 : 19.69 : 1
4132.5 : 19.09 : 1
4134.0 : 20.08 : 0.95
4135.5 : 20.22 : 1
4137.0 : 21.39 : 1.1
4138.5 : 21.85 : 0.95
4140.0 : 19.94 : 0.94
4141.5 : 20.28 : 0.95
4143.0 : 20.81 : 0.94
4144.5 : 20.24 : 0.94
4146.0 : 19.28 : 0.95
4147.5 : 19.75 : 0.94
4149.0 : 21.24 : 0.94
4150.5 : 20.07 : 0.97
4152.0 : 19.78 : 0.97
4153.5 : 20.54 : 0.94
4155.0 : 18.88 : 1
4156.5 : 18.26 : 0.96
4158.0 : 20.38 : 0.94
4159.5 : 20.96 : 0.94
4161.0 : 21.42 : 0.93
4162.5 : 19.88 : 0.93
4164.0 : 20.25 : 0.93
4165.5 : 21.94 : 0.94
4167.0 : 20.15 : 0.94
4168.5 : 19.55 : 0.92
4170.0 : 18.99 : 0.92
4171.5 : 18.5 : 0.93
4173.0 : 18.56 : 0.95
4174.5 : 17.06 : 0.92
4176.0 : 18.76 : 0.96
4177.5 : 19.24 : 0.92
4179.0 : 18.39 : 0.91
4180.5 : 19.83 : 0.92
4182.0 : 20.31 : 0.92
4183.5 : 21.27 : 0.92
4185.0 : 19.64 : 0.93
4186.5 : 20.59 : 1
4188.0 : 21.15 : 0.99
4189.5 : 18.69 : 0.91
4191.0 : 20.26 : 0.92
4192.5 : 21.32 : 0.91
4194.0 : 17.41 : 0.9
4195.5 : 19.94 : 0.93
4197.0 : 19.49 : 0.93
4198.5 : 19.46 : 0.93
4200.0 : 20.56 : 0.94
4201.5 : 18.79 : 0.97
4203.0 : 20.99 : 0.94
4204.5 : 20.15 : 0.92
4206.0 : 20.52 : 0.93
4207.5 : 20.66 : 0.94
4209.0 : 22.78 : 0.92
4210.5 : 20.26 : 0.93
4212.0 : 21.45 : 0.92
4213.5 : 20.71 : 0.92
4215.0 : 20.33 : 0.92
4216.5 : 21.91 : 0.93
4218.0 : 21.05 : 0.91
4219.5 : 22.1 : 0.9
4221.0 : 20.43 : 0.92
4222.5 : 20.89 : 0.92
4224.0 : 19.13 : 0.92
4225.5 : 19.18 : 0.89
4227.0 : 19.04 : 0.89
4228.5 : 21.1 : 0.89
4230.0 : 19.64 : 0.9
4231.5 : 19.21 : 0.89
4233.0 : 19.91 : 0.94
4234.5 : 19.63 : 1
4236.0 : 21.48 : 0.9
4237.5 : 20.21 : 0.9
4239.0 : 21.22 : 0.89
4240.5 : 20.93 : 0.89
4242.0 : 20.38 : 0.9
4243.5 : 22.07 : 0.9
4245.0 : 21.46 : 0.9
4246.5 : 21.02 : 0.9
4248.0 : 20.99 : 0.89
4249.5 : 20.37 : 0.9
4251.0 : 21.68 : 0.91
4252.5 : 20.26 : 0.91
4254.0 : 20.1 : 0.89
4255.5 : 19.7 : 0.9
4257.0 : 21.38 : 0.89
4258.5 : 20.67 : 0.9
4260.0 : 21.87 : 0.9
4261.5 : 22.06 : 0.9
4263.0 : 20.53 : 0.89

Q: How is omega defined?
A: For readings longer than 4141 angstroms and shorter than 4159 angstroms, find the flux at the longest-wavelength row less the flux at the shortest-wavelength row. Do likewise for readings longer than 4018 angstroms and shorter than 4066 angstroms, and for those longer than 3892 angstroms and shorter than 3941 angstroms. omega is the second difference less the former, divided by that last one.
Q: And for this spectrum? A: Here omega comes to -1.1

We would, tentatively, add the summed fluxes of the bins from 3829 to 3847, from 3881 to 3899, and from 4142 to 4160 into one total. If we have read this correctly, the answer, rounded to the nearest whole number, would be 493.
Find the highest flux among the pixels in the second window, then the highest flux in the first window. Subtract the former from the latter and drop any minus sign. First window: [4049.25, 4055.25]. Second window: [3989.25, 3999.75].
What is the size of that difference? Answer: 0.6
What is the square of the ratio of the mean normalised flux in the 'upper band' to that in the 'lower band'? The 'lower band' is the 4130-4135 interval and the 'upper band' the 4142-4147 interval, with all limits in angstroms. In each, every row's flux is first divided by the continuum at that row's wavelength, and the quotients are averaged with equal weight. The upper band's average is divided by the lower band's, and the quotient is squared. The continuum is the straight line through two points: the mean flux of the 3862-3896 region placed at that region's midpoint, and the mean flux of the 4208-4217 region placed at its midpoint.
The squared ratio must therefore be 1.0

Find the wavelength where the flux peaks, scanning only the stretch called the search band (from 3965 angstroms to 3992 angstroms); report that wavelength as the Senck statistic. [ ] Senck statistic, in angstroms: 3985.5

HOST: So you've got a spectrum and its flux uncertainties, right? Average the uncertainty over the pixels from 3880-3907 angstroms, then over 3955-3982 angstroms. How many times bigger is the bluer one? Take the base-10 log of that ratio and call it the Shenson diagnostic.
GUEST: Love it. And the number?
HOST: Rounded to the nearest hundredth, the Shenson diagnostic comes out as 0.02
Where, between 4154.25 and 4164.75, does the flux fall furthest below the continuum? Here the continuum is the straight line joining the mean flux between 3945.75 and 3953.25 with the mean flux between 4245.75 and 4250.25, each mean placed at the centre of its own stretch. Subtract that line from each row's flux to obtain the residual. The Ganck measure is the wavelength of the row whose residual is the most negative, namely 4156.5 angstroms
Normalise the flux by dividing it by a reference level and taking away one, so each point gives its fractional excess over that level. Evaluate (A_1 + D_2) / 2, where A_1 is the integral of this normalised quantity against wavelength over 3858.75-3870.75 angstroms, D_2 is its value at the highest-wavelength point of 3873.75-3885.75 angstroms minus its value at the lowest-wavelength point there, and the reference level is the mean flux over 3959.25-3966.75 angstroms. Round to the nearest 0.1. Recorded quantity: 1.5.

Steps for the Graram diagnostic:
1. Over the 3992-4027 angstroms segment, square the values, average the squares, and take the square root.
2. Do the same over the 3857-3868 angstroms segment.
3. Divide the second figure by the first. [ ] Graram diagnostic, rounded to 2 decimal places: 0.70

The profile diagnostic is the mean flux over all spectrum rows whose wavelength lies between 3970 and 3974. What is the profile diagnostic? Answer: 10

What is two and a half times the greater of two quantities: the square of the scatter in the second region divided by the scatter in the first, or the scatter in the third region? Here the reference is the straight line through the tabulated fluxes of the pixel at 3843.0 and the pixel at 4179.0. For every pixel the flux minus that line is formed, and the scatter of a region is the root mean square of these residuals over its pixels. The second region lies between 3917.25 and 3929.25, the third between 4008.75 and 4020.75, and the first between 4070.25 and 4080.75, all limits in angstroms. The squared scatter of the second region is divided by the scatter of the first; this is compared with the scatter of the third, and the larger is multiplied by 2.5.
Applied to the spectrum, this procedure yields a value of 17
